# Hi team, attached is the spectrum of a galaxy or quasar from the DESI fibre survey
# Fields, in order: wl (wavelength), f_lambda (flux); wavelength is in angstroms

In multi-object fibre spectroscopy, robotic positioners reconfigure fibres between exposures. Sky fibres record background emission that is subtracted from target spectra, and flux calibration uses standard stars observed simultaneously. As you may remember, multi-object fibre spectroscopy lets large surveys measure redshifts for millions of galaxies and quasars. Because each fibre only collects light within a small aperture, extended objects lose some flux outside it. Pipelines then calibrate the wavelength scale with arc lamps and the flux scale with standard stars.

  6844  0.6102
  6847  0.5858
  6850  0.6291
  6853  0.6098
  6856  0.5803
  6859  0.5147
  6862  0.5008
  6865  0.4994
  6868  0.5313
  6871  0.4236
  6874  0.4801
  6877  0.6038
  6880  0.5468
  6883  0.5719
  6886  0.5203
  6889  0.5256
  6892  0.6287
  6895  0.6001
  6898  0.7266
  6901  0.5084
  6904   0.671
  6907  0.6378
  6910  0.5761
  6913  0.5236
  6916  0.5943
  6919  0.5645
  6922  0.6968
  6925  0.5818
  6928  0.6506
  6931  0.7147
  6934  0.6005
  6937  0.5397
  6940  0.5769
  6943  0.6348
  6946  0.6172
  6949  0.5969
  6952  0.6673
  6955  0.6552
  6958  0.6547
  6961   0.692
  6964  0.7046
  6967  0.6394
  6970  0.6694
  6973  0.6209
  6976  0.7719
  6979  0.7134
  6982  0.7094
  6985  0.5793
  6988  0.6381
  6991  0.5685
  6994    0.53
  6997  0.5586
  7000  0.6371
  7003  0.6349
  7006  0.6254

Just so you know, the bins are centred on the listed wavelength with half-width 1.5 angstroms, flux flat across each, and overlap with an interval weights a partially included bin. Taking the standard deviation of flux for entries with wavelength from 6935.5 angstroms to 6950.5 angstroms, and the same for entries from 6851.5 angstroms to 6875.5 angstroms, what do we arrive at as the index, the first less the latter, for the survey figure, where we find -0.021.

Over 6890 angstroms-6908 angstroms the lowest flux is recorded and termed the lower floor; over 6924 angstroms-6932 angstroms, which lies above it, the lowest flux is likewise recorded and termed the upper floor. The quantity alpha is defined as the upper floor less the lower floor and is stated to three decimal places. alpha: 0.073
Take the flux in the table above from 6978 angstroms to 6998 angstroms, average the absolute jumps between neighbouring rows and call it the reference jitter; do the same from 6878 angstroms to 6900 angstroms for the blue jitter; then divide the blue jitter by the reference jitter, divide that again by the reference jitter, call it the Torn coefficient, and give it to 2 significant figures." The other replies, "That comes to 19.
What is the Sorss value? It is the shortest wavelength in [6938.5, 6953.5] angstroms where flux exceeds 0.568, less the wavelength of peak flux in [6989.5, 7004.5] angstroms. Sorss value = -60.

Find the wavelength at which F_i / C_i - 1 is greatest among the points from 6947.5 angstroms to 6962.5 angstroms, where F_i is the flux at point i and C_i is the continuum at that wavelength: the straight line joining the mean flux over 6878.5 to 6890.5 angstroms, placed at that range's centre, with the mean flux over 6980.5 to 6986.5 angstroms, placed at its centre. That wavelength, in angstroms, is 6961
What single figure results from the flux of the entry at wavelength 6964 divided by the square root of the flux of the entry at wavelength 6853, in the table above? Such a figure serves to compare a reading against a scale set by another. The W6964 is 0.902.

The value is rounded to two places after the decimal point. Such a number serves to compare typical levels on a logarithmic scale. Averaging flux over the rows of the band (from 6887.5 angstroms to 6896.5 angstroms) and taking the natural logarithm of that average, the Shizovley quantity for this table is -0.54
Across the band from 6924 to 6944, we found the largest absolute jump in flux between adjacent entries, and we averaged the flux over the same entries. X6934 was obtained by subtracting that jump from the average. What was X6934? 0.50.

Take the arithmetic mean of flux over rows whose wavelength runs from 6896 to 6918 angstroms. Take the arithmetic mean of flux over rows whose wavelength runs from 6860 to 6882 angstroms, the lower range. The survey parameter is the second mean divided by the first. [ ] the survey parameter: 0.85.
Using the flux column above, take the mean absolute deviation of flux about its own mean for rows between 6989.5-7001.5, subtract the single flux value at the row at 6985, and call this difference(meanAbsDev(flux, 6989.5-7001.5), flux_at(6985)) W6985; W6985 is -0.55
